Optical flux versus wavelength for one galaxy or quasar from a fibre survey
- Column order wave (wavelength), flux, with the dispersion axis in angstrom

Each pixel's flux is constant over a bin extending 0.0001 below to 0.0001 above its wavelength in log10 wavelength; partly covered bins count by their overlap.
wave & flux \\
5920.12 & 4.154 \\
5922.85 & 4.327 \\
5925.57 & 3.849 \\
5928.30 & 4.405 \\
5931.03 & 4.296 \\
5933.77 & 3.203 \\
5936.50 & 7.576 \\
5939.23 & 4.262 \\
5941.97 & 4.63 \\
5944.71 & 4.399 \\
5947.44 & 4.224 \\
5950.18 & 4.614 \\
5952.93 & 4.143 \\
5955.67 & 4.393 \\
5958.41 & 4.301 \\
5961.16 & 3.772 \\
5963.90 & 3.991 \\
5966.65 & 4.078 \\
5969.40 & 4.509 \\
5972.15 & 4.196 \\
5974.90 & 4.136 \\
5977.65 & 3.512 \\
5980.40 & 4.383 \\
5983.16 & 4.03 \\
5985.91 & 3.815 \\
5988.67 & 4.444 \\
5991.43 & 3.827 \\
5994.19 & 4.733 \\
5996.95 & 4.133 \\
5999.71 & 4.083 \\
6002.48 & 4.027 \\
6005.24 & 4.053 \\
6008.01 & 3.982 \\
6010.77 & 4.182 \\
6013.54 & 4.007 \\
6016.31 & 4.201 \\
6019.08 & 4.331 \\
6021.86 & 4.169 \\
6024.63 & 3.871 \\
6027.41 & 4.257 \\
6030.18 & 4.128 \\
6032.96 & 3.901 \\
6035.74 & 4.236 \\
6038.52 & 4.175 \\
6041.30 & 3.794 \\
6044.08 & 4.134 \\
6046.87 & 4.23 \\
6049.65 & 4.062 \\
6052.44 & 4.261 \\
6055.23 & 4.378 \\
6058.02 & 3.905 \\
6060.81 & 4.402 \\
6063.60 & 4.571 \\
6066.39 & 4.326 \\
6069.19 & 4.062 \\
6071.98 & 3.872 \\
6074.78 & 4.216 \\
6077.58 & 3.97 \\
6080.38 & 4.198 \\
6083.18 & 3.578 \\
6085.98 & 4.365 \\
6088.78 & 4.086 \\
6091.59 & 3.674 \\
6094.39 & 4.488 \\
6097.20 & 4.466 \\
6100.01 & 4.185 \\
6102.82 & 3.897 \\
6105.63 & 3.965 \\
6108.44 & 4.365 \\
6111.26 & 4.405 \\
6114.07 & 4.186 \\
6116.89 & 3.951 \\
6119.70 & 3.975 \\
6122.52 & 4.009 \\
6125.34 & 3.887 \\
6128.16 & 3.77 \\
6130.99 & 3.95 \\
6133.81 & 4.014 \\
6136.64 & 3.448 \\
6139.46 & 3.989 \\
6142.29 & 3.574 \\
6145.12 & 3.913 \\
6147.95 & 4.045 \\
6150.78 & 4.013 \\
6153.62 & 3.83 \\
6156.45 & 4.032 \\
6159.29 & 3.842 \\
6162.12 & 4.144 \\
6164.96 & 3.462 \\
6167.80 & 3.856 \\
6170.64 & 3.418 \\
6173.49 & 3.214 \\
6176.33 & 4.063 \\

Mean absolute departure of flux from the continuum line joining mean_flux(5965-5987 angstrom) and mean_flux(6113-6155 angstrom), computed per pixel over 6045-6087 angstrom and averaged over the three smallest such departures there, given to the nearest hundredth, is 0.05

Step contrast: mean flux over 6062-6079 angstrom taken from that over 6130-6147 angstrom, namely -0.35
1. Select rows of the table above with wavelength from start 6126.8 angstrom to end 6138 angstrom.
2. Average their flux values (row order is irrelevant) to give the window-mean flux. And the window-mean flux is 3.8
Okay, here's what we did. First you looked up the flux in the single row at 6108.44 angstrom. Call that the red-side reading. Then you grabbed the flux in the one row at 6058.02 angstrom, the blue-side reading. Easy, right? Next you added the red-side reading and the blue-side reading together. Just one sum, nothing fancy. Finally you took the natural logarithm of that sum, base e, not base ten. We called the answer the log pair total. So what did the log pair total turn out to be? 2.11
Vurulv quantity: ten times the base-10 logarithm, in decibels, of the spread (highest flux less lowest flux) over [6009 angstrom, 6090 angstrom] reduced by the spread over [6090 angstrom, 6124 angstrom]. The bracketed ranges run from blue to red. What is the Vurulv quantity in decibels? -7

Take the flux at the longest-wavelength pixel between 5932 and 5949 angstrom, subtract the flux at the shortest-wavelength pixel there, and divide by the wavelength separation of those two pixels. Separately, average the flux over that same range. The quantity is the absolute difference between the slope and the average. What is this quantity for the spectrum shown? 4.6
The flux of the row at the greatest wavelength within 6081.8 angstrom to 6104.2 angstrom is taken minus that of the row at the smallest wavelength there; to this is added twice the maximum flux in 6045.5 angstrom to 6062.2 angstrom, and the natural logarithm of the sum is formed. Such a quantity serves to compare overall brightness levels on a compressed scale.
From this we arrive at 2.21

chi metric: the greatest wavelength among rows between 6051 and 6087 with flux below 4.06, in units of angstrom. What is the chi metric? 6083.18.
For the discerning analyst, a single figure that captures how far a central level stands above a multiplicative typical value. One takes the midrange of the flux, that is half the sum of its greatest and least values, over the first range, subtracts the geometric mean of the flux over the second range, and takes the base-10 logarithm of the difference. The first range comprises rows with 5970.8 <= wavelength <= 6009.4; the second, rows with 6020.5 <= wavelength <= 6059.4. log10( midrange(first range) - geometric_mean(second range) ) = -1.7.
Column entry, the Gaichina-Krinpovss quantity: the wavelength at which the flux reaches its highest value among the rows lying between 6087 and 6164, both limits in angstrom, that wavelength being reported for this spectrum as 6094.39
